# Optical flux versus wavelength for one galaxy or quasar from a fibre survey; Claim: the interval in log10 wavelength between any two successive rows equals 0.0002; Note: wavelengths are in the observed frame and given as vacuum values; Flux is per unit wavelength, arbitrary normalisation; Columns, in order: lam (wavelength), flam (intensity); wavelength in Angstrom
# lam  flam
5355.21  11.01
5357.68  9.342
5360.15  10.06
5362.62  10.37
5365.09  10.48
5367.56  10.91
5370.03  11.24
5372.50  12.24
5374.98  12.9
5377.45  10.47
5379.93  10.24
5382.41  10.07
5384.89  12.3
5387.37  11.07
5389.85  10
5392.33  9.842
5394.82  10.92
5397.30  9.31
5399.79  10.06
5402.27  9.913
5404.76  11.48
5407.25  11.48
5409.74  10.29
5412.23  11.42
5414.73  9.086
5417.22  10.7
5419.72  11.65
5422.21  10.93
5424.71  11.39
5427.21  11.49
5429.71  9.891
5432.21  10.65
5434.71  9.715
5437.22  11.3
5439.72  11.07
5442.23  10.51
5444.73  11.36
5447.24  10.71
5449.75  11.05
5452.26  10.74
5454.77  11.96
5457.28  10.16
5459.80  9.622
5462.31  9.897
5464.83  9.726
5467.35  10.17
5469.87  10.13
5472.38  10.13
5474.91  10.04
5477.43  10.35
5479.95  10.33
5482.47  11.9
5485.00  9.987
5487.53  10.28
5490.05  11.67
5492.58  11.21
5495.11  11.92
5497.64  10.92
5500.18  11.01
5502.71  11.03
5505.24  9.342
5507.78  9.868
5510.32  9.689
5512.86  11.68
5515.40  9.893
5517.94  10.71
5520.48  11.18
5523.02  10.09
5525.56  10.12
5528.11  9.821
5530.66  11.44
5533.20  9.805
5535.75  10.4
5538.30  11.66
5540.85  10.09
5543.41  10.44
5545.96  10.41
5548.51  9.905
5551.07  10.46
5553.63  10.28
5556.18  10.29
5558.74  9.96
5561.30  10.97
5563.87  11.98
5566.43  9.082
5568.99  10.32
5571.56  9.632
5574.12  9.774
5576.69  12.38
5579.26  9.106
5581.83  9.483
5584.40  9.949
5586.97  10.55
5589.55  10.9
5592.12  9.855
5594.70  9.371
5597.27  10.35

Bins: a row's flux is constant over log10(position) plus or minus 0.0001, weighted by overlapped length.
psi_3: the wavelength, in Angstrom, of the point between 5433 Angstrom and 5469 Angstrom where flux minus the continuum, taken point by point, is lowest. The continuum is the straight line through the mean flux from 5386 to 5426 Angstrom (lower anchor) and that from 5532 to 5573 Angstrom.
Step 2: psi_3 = 5459.80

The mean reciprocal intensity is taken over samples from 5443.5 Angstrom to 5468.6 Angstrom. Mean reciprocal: 0.0953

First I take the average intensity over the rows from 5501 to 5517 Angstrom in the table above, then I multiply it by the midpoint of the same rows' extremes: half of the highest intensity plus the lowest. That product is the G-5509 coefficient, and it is 108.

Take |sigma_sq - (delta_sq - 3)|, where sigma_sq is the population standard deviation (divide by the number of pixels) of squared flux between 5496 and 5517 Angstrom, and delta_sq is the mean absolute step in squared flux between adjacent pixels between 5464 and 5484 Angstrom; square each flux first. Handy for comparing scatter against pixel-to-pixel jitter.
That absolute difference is 12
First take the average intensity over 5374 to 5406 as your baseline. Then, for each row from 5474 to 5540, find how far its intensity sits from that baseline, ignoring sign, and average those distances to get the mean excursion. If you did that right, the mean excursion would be 0.68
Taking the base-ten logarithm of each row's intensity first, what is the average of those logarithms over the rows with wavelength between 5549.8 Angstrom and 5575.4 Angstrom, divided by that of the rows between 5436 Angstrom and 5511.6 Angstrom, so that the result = 0.99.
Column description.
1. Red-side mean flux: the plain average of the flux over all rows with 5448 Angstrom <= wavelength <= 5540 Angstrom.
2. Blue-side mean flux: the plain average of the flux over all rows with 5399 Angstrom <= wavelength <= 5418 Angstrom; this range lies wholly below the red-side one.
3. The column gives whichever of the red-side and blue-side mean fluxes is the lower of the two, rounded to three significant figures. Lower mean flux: 10.6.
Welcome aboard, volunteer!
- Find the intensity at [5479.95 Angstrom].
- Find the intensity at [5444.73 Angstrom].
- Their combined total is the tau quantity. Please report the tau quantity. 21.7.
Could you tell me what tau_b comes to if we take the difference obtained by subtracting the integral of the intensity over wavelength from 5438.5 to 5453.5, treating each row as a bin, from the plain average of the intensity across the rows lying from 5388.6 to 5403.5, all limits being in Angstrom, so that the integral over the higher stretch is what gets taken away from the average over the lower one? -154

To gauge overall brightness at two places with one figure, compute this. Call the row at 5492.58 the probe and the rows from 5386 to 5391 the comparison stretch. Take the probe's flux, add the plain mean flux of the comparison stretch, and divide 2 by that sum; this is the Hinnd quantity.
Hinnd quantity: 0.092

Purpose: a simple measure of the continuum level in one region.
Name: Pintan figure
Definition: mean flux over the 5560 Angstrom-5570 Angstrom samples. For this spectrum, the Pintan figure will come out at 10.6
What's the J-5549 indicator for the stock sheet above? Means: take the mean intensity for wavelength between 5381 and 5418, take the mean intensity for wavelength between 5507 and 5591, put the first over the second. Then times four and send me 4.06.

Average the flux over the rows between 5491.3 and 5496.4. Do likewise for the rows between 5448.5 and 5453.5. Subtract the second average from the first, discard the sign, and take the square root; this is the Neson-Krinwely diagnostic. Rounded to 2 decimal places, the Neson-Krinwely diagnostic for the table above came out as 0.82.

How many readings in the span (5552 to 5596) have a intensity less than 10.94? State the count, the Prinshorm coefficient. 14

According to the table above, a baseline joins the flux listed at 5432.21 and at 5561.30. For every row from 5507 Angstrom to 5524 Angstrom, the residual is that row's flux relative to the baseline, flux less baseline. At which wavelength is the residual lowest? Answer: 5510.32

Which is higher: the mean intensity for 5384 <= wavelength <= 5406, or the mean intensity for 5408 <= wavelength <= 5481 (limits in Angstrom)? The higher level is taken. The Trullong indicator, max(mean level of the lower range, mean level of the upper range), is 10.57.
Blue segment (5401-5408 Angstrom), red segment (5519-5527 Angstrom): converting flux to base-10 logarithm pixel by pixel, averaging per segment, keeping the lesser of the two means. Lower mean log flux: 1.02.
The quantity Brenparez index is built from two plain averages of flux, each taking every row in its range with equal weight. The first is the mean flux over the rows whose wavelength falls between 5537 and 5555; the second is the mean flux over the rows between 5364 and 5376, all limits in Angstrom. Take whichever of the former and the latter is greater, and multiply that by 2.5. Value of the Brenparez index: 28.9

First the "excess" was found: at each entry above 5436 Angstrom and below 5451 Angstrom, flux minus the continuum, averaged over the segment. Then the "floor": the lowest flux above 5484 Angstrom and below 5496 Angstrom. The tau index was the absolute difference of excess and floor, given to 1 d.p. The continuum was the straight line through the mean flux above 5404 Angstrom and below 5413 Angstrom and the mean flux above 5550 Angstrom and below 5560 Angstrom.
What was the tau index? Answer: 9.9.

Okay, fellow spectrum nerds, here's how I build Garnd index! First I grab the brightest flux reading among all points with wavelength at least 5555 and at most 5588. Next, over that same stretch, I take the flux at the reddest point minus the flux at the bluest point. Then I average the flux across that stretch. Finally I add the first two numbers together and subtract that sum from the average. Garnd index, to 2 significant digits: -2.4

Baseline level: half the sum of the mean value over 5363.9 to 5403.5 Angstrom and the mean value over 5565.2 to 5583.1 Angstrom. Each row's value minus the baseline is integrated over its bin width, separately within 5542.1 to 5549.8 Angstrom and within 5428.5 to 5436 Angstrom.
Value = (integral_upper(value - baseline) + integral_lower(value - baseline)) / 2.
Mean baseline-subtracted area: -1.4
